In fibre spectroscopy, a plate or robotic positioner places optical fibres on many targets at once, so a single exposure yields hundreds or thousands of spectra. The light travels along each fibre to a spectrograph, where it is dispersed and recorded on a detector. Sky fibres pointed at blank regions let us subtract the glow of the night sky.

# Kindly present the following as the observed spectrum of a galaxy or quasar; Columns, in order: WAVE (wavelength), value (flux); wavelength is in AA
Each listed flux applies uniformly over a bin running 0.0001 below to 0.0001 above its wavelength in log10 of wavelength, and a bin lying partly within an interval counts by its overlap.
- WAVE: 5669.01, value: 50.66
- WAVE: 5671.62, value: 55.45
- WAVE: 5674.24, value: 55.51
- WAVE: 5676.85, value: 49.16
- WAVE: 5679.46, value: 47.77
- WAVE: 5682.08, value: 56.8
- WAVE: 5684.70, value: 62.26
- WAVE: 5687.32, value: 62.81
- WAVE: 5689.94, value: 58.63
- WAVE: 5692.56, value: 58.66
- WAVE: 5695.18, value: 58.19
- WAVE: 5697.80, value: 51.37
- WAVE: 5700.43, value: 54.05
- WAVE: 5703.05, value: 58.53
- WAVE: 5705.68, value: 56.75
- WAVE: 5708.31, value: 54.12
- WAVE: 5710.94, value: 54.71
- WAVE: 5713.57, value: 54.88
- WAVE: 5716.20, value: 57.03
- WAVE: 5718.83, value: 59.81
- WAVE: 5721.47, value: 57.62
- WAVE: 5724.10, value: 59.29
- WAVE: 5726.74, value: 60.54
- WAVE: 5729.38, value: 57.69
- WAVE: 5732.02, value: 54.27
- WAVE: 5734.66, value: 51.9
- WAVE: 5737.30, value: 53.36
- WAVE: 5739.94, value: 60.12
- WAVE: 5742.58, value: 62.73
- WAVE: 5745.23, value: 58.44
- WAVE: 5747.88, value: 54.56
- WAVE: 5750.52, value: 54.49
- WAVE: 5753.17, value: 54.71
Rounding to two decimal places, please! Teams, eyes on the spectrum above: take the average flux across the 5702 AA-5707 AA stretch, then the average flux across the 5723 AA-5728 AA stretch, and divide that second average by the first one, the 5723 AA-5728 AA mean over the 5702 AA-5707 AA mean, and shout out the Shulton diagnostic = 1.04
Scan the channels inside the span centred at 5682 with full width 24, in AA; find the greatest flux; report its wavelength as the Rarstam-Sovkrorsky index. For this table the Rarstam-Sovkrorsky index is 5687.32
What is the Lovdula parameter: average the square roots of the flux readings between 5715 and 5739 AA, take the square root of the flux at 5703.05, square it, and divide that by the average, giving 7.8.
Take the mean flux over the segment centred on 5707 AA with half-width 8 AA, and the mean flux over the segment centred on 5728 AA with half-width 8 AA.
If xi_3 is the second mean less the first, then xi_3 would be 1.4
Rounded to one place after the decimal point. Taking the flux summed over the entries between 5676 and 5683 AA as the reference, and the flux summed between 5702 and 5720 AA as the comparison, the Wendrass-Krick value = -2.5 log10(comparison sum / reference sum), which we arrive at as -1.0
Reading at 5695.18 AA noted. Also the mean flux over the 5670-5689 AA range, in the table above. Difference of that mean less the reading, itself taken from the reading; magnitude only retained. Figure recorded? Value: 60.7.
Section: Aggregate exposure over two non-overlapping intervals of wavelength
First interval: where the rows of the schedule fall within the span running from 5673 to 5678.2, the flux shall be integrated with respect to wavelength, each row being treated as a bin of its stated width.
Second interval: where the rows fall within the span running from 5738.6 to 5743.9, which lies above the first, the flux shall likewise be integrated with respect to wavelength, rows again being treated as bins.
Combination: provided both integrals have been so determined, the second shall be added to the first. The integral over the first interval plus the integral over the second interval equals 598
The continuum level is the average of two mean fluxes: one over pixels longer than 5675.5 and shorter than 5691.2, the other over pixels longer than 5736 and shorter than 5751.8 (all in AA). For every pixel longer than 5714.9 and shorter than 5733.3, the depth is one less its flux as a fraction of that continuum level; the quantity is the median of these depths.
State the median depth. -0.02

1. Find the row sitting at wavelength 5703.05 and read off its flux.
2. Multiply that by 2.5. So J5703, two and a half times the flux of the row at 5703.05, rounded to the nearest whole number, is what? 146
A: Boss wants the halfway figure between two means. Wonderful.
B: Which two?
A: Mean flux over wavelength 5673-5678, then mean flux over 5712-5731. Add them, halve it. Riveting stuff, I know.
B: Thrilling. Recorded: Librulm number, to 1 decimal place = 55.2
